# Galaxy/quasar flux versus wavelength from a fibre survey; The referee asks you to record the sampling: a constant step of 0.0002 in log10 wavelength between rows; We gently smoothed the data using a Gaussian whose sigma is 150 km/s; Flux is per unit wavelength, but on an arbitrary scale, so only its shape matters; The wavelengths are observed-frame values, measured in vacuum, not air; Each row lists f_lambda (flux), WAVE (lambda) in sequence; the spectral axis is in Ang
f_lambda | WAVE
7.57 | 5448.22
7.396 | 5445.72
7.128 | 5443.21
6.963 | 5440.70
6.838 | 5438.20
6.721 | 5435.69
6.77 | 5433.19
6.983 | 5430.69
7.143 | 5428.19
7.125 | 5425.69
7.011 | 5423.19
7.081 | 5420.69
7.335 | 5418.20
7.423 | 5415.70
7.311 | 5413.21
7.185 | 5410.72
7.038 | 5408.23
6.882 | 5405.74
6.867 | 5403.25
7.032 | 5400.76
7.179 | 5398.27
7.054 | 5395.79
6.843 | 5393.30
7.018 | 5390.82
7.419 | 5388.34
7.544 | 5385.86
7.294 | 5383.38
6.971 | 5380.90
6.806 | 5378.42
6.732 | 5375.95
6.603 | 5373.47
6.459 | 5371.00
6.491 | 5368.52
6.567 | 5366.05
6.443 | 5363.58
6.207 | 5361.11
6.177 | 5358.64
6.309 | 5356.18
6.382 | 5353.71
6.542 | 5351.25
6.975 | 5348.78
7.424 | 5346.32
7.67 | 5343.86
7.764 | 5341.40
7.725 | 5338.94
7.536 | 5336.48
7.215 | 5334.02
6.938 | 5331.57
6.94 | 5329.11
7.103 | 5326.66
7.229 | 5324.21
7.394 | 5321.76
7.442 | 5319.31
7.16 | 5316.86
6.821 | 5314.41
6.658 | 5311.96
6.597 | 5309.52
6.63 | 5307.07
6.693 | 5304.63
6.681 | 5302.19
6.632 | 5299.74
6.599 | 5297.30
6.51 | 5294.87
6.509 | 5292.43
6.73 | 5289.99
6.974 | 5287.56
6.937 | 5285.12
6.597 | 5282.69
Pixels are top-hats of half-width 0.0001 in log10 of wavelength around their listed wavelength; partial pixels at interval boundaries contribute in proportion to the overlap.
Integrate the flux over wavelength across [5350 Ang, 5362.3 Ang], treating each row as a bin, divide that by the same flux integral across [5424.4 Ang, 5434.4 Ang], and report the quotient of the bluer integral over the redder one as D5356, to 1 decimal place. 1.1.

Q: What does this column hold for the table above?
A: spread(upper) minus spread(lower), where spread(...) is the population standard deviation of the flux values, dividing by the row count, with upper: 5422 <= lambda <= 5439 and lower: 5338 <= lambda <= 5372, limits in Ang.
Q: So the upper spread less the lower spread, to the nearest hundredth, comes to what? -0.42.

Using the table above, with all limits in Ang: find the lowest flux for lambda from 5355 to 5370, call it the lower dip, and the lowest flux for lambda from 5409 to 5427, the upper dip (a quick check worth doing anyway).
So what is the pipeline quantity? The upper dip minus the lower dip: 0.83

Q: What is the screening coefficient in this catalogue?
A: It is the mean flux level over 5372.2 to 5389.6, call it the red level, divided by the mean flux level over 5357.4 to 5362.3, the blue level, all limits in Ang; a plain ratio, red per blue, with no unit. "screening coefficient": 1.14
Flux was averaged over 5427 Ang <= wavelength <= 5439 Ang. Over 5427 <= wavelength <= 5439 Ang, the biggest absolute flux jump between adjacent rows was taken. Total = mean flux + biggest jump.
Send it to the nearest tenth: 7.1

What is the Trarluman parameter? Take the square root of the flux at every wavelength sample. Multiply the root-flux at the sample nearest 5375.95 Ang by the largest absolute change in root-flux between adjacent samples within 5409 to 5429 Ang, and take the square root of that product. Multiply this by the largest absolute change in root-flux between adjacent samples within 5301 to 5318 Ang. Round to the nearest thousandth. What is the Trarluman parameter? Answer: 0.022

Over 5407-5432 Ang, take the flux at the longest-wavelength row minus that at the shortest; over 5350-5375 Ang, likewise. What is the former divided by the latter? -0.9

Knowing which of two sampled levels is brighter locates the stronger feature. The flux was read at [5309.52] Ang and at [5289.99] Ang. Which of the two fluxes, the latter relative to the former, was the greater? 6.7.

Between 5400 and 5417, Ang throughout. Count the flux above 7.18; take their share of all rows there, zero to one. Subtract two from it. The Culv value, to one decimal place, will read -1.6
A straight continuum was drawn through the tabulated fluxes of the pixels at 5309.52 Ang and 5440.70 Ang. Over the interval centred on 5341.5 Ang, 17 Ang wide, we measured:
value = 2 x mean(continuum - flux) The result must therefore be -1.6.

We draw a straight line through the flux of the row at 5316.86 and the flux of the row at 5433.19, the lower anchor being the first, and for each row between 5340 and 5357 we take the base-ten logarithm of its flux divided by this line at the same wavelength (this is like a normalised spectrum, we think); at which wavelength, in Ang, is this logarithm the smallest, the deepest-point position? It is 5356.18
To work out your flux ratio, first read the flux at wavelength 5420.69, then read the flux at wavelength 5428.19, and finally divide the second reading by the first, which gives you 1.01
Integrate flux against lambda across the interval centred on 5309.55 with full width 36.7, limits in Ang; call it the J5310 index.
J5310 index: 251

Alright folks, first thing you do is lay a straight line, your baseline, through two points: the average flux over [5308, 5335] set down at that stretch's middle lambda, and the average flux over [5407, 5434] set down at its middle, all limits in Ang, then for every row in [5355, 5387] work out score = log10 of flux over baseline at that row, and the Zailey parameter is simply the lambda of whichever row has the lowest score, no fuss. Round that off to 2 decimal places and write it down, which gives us 5358.64 Ang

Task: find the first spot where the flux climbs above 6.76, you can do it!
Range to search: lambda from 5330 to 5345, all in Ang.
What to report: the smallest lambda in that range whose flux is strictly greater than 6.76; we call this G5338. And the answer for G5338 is 5331.57 Ang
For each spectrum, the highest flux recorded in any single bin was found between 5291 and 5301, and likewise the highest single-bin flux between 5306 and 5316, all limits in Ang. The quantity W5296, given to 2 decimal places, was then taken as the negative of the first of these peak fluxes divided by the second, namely -0.97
